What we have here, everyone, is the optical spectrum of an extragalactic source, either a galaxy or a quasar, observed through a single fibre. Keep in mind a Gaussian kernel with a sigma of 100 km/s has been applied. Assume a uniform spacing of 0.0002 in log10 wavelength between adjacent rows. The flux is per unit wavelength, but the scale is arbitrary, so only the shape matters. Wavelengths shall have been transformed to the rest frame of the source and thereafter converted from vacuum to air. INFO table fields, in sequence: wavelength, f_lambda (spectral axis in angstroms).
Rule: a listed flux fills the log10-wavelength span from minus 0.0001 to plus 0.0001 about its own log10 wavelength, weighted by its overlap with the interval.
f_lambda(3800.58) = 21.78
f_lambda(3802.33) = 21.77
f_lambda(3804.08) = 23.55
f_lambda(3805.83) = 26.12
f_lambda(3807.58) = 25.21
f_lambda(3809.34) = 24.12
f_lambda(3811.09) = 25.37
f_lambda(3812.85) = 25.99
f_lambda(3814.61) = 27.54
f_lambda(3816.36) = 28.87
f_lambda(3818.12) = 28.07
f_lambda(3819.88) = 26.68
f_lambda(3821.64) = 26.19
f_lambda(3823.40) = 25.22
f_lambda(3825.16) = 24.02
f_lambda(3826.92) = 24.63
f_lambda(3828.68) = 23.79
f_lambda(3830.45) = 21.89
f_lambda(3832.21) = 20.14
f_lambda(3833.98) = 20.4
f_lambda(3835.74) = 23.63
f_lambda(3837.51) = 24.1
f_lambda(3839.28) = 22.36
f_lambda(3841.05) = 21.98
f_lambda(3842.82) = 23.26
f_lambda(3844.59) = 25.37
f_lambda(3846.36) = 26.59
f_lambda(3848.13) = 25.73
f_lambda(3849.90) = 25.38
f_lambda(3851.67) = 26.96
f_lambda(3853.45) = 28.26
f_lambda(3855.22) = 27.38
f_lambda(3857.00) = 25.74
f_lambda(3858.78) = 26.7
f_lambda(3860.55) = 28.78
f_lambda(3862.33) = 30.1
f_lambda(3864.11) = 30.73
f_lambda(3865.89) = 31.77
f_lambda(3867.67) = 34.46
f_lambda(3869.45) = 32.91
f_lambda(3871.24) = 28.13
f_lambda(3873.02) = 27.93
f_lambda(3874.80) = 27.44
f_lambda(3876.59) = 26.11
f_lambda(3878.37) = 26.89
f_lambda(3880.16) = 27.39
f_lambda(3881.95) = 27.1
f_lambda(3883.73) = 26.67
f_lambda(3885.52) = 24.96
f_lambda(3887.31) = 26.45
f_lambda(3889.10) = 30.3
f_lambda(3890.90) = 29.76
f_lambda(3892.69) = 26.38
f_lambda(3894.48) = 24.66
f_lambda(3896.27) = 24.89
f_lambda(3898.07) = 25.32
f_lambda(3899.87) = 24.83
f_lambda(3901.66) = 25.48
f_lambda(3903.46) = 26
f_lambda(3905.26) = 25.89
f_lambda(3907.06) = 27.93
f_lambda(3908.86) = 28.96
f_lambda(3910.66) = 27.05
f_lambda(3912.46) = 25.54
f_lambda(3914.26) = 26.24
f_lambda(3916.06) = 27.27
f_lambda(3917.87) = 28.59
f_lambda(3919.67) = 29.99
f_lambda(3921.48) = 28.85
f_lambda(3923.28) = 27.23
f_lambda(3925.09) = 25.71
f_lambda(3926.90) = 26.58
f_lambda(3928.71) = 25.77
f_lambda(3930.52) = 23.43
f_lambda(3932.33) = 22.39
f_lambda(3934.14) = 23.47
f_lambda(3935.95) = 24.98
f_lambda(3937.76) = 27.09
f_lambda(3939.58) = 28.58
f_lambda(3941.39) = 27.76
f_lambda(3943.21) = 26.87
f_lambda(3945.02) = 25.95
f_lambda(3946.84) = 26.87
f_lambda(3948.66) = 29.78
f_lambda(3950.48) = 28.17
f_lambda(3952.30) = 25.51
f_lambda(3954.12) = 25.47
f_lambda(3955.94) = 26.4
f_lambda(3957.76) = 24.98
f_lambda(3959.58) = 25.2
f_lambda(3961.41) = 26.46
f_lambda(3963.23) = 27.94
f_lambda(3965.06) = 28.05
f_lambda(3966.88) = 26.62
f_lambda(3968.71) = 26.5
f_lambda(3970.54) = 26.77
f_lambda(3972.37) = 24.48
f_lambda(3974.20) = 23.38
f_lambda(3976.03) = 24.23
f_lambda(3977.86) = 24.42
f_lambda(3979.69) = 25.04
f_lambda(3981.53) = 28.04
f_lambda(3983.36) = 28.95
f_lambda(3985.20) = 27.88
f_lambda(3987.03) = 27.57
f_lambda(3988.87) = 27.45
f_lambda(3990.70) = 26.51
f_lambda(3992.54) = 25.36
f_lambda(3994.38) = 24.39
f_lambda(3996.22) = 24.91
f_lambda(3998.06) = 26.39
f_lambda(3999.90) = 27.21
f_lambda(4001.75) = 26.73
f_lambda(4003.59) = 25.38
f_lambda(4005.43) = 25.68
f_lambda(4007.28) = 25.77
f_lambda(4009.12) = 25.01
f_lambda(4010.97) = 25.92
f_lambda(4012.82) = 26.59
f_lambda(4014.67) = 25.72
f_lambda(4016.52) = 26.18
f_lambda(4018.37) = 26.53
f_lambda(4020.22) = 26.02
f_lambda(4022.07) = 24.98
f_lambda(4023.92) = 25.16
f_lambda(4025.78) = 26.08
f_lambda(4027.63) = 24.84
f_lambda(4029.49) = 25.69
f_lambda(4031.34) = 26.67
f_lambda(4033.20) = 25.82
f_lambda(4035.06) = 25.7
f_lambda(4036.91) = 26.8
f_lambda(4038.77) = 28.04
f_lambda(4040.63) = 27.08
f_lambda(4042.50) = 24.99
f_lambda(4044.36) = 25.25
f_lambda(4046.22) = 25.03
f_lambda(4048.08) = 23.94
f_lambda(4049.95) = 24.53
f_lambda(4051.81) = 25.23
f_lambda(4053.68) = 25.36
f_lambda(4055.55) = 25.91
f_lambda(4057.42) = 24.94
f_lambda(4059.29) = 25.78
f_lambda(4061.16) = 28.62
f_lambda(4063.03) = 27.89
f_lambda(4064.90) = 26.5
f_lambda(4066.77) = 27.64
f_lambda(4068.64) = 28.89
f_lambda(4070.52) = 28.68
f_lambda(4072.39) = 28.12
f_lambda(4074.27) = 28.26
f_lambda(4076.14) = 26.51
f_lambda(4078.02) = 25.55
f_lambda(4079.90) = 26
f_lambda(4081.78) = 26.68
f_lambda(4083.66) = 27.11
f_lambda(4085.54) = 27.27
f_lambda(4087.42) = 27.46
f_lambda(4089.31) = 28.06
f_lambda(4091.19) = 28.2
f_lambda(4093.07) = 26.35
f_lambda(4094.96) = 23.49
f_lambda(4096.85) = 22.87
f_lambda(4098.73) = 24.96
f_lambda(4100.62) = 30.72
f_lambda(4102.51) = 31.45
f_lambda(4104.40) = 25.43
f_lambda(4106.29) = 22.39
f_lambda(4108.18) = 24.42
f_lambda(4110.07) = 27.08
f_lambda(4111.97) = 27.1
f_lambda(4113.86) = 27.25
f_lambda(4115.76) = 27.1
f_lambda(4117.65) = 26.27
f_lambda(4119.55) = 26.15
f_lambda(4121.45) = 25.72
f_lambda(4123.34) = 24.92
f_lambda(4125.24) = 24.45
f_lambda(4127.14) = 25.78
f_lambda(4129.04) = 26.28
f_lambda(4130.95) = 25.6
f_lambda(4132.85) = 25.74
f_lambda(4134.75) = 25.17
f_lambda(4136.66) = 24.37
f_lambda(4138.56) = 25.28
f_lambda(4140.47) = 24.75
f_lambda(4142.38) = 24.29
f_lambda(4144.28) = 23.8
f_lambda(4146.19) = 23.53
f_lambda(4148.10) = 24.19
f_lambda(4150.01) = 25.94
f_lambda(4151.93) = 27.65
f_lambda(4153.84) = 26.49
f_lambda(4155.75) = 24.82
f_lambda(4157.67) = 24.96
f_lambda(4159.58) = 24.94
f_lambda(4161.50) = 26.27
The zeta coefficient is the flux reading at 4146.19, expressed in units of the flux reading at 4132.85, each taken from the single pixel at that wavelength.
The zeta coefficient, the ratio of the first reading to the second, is 0.91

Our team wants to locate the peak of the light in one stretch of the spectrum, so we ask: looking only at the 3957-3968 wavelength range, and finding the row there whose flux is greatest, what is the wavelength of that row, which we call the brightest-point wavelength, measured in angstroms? 3965.06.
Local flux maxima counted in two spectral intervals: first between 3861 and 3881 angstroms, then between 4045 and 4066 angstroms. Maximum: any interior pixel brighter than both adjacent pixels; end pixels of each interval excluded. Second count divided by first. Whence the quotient 2.0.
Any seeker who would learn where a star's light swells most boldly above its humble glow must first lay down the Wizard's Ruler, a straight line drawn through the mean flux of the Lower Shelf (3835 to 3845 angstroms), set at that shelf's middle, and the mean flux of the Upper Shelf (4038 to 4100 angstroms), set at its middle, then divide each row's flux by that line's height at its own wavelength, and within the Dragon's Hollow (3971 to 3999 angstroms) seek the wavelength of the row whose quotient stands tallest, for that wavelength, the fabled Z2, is 3983.36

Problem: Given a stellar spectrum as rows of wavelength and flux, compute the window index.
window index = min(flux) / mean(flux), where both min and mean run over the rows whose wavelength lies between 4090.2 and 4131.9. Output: 0.86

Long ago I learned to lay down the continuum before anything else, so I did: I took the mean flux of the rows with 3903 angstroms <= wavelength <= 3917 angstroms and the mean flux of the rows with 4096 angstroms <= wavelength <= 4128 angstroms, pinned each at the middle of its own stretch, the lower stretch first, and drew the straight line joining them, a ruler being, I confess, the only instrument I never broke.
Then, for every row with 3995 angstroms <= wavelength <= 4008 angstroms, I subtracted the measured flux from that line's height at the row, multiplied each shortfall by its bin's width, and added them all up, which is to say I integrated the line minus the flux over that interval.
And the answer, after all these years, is 7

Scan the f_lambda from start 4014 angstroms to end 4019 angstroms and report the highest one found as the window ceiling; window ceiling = 26.53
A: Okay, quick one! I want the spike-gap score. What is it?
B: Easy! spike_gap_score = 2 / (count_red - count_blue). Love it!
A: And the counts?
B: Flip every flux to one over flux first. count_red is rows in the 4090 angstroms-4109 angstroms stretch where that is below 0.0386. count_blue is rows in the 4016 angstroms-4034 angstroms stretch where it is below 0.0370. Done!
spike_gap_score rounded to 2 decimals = 0.50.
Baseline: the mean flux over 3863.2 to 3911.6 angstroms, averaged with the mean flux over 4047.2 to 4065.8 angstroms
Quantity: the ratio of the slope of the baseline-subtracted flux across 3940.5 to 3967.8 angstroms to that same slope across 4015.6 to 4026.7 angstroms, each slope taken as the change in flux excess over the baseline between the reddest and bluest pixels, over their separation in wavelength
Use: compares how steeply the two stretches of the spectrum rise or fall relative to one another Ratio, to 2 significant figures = 4.1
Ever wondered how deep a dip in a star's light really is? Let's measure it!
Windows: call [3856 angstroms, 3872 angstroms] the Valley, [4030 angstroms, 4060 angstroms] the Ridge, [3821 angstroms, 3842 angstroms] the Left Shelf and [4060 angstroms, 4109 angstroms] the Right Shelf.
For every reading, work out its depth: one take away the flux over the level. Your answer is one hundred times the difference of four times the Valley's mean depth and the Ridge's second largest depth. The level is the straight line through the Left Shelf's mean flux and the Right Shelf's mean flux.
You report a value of -113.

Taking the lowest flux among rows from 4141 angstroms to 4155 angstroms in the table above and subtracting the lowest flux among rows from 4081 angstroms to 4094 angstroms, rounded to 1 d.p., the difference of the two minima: -2.8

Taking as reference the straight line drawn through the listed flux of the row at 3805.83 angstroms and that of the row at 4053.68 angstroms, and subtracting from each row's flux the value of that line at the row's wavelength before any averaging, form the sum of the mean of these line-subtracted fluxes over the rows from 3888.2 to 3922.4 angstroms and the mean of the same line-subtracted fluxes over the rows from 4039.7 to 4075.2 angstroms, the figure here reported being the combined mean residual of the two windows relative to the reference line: 2.3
